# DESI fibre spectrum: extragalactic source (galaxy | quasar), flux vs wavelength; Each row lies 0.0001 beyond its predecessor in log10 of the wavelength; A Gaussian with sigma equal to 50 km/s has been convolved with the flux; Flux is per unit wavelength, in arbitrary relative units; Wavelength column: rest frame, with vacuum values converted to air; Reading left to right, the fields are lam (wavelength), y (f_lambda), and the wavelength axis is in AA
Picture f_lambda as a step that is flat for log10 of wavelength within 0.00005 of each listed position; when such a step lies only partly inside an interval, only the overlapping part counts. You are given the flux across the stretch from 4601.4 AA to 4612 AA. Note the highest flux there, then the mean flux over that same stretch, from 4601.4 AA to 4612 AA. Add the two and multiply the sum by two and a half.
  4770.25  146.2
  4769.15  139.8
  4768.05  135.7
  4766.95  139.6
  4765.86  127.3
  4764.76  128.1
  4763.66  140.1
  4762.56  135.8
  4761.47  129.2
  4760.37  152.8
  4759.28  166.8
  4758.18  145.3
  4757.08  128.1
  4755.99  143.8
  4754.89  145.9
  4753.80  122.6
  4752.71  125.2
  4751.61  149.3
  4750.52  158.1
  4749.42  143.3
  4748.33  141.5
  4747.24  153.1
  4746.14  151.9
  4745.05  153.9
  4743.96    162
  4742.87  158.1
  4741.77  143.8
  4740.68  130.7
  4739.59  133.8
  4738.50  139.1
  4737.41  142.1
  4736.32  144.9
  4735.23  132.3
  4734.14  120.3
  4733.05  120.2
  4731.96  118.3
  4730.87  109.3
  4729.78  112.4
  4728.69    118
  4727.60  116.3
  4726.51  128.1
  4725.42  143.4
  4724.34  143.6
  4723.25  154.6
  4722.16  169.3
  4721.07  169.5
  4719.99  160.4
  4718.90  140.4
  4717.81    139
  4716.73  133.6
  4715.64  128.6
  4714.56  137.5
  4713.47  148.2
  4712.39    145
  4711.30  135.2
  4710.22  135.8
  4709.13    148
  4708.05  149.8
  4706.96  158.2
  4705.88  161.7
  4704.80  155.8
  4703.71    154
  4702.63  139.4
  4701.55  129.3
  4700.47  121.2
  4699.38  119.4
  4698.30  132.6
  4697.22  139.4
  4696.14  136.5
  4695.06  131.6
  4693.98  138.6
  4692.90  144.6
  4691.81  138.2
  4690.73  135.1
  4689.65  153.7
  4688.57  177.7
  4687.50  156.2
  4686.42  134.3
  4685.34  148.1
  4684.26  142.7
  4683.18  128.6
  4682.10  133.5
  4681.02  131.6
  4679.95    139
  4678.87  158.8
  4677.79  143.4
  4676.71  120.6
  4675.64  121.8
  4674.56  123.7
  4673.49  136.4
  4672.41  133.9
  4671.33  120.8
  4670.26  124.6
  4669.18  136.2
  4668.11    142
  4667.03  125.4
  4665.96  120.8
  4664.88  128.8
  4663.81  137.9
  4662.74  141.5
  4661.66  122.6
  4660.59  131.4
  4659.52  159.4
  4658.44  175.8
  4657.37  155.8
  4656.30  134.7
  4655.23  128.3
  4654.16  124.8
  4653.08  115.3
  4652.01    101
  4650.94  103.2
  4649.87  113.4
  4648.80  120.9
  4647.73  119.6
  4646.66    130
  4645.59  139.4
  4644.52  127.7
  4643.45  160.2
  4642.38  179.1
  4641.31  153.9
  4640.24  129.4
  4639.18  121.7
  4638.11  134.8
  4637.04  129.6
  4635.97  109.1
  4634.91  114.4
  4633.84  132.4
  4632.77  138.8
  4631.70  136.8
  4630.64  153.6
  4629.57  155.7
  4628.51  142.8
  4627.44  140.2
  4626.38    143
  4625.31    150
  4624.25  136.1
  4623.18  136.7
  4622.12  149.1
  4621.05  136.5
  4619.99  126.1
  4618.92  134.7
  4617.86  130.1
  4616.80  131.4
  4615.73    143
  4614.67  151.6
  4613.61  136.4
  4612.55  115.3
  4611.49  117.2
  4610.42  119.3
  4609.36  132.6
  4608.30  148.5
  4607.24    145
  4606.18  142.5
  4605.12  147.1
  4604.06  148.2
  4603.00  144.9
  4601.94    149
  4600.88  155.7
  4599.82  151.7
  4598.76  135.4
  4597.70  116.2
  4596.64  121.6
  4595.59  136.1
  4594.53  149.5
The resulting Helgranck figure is 721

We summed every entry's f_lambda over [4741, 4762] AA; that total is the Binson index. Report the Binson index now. 2775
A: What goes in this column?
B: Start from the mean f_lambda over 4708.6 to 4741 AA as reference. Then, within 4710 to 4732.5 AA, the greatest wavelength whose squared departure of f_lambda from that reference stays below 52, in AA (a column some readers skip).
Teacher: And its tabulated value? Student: 4725.42 AA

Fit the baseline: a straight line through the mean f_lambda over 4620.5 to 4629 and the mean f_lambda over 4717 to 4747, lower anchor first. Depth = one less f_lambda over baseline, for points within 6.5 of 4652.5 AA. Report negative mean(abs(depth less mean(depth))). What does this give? -0.11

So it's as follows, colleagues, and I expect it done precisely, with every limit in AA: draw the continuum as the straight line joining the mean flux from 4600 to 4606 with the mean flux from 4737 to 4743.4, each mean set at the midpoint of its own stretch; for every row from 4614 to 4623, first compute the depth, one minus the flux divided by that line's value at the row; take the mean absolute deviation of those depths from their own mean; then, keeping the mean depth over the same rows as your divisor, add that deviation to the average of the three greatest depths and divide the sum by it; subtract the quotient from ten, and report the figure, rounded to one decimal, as 7.4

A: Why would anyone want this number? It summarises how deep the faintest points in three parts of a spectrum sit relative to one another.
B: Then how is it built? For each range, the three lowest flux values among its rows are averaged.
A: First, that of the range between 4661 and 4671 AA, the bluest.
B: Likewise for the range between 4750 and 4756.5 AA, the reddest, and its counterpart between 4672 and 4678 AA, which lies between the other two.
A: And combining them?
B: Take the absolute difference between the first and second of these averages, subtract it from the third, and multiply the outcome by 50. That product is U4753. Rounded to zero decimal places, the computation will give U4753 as 5708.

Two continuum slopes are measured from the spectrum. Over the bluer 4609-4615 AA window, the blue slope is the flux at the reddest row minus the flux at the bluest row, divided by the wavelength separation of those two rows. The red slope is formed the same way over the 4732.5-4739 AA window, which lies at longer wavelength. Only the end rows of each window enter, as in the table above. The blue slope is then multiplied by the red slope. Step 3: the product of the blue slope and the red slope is 12.4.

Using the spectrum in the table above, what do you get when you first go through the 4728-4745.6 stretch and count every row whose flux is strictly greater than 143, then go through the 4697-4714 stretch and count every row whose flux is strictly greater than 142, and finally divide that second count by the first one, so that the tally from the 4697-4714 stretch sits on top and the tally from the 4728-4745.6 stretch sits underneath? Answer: 1.60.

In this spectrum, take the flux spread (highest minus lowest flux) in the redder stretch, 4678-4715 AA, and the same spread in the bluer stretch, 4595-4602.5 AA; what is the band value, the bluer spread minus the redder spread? -19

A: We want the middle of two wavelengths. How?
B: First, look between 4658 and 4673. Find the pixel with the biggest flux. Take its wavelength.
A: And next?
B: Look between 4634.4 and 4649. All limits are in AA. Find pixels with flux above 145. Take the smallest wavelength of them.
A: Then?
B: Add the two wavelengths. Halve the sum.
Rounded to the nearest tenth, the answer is 4649.9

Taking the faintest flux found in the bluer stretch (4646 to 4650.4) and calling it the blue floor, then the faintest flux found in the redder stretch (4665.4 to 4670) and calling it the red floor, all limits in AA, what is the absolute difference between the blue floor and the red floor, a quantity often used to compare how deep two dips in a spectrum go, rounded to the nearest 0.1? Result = 7.4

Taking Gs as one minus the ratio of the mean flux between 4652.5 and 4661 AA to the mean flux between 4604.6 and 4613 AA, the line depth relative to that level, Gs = -0.05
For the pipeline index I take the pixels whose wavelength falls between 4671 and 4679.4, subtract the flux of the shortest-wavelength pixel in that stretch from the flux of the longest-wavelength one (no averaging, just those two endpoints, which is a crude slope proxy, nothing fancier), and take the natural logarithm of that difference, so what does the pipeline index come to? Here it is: 3.6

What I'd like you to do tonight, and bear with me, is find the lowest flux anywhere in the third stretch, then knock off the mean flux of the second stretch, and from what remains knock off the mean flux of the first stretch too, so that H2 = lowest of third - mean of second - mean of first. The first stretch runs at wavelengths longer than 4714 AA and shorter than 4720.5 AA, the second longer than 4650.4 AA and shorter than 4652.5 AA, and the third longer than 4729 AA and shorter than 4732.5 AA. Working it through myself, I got -133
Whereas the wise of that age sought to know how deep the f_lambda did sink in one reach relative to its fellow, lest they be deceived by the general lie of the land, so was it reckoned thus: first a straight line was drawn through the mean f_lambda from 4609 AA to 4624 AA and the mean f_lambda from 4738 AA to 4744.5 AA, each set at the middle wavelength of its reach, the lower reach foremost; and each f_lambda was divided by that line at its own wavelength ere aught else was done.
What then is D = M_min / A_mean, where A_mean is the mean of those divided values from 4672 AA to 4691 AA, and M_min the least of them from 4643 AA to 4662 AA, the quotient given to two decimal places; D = 0.74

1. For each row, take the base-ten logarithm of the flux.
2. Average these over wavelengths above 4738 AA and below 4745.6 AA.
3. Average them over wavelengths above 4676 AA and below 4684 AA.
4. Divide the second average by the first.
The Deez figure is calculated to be 0.99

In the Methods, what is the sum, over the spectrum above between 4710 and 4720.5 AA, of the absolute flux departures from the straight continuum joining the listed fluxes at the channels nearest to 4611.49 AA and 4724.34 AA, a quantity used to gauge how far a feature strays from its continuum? 69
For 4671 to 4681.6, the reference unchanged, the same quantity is 92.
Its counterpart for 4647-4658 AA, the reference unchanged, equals 123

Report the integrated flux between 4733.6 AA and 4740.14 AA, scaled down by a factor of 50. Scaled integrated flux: 17.7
